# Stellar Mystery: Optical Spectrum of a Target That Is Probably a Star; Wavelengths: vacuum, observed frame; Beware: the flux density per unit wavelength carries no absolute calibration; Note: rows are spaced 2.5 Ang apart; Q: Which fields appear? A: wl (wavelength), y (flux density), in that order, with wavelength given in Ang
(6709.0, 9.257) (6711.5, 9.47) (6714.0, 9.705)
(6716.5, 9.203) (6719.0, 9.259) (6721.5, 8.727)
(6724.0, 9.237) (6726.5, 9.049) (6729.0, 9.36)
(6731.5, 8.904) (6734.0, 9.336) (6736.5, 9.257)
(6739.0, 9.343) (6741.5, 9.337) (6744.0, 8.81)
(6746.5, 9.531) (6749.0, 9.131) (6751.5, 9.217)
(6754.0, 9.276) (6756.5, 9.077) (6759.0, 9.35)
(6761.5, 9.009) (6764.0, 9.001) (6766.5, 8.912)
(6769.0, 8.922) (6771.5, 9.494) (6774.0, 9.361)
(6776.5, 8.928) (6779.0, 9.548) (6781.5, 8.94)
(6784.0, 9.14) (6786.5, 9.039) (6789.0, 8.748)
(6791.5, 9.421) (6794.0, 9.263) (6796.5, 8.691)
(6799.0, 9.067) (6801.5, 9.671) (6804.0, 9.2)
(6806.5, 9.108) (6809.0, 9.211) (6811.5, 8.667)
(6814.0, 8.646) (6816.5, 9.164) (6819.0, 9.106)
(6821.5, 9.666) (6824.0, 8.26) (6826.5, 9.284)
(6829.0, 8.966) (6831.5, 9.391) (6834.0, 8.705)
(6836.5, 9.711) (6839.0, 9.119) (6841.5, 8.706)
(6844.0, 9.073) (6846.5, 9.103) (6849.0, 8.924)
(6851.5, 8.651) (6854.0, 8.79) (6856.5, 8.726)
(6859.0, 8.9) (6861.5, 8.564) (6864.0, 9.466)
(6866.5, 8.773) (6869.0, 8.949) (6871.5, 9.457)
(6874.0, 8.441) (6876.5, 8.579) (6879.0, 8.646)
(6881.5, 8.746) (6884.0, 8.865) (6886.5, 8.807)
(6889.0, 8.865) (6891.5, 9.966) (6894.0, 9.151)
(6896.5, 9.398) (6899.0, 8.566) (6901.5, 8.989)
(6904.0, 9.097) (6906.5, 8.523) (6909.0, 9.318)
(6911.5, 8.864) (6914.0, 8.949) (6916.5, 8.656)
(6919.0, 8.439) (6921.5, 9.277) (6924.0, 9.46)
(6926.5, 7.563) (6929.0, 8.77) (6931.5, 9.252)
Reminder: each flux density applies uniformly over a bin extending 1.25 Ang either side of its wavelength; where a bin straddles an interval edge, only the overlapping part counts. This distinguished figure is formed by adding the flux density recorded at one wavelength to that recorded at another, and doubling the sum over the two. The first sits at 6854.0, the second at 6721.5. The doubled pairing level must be 35.0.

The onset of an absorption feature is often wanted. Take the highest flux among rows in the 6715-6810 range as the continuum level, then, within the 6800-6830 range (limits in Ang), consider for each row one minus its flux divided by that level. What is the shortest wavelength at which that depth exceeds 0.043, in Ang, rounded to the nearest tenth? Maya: 6804.0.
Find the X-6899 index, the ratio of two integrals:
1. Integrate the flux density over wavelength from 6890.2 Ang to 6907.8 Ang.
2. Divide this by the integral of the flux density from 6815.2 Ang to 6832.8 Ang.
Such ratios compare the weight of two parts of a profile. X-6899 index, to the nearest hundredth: 1.00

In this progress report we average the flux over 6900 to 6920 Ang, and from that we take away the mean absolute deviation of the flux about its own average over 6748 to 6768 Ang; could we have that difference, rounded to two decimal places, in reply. 8.73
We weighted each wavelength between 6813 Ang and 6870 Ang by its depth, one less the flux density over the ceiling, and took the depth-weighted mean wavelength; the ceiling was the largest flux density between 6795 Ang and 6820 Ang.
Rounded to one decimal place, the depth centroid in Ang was 6843.0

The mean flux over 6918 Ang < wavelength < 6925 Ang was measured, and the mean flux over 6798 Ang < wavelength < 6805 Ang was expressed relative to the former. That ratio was 1.03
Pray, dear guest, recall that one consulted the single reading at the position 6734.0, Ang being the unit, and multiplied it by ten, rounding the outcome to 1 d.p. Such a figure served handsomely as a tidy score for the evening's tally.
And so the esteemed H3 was 93.4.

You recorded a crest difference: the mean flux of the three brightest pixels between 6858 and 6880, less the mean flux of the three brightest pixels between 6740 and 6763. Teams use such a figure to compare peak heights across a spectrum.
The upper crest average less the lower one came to -0.12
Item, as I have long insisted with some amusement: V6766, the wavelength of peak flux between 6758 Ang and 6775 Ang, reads 6771.5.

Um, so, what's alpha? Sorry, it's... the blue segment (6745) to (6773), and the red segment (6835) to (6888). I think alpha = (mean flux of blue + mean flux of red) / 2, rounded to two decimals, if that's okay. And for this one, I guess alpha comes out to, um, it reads 9.04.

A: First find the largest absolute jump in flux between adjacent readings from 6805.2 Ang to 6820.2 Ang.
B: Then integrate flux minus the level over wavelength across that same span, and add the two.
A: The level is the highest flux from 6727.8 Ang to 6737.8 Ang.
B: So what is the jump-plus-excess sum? -5.1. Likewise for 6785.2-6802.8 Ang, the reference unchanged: -3.4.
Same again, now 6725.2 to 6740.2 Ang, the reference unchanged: -1.8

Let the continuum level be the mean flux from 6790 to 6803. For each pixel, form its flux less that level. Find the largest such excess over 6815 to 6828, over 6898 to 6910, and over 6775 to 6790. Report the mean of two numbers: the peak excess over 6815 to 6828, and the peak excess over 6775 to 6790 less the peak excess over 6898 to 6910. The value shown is 0.34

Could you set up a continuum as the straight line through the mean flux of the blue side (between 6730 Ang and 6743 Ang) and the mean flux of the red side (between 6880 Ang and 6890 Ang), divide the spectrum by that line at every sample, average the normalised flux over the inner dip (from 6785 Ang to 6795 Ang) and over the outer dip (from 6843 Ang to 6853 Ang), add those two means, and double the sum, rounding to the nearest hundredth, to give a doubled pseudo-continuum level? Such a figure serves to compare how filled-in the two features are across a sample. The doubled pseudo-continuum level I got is 4.01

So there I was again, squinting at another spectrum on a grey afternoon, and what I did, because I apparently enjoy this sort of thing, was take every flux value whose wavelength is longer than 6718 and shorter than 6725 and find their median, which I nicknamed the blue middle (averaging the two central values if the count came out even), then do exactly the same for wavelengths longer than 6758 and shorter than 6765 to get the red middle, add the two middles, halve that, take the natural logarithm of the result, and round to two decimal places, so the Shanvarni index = 2.21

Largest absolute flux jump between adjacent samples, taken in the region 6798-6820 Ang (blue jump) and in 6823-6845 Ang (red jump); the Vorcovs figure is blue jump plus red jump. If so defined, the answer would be 1.6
